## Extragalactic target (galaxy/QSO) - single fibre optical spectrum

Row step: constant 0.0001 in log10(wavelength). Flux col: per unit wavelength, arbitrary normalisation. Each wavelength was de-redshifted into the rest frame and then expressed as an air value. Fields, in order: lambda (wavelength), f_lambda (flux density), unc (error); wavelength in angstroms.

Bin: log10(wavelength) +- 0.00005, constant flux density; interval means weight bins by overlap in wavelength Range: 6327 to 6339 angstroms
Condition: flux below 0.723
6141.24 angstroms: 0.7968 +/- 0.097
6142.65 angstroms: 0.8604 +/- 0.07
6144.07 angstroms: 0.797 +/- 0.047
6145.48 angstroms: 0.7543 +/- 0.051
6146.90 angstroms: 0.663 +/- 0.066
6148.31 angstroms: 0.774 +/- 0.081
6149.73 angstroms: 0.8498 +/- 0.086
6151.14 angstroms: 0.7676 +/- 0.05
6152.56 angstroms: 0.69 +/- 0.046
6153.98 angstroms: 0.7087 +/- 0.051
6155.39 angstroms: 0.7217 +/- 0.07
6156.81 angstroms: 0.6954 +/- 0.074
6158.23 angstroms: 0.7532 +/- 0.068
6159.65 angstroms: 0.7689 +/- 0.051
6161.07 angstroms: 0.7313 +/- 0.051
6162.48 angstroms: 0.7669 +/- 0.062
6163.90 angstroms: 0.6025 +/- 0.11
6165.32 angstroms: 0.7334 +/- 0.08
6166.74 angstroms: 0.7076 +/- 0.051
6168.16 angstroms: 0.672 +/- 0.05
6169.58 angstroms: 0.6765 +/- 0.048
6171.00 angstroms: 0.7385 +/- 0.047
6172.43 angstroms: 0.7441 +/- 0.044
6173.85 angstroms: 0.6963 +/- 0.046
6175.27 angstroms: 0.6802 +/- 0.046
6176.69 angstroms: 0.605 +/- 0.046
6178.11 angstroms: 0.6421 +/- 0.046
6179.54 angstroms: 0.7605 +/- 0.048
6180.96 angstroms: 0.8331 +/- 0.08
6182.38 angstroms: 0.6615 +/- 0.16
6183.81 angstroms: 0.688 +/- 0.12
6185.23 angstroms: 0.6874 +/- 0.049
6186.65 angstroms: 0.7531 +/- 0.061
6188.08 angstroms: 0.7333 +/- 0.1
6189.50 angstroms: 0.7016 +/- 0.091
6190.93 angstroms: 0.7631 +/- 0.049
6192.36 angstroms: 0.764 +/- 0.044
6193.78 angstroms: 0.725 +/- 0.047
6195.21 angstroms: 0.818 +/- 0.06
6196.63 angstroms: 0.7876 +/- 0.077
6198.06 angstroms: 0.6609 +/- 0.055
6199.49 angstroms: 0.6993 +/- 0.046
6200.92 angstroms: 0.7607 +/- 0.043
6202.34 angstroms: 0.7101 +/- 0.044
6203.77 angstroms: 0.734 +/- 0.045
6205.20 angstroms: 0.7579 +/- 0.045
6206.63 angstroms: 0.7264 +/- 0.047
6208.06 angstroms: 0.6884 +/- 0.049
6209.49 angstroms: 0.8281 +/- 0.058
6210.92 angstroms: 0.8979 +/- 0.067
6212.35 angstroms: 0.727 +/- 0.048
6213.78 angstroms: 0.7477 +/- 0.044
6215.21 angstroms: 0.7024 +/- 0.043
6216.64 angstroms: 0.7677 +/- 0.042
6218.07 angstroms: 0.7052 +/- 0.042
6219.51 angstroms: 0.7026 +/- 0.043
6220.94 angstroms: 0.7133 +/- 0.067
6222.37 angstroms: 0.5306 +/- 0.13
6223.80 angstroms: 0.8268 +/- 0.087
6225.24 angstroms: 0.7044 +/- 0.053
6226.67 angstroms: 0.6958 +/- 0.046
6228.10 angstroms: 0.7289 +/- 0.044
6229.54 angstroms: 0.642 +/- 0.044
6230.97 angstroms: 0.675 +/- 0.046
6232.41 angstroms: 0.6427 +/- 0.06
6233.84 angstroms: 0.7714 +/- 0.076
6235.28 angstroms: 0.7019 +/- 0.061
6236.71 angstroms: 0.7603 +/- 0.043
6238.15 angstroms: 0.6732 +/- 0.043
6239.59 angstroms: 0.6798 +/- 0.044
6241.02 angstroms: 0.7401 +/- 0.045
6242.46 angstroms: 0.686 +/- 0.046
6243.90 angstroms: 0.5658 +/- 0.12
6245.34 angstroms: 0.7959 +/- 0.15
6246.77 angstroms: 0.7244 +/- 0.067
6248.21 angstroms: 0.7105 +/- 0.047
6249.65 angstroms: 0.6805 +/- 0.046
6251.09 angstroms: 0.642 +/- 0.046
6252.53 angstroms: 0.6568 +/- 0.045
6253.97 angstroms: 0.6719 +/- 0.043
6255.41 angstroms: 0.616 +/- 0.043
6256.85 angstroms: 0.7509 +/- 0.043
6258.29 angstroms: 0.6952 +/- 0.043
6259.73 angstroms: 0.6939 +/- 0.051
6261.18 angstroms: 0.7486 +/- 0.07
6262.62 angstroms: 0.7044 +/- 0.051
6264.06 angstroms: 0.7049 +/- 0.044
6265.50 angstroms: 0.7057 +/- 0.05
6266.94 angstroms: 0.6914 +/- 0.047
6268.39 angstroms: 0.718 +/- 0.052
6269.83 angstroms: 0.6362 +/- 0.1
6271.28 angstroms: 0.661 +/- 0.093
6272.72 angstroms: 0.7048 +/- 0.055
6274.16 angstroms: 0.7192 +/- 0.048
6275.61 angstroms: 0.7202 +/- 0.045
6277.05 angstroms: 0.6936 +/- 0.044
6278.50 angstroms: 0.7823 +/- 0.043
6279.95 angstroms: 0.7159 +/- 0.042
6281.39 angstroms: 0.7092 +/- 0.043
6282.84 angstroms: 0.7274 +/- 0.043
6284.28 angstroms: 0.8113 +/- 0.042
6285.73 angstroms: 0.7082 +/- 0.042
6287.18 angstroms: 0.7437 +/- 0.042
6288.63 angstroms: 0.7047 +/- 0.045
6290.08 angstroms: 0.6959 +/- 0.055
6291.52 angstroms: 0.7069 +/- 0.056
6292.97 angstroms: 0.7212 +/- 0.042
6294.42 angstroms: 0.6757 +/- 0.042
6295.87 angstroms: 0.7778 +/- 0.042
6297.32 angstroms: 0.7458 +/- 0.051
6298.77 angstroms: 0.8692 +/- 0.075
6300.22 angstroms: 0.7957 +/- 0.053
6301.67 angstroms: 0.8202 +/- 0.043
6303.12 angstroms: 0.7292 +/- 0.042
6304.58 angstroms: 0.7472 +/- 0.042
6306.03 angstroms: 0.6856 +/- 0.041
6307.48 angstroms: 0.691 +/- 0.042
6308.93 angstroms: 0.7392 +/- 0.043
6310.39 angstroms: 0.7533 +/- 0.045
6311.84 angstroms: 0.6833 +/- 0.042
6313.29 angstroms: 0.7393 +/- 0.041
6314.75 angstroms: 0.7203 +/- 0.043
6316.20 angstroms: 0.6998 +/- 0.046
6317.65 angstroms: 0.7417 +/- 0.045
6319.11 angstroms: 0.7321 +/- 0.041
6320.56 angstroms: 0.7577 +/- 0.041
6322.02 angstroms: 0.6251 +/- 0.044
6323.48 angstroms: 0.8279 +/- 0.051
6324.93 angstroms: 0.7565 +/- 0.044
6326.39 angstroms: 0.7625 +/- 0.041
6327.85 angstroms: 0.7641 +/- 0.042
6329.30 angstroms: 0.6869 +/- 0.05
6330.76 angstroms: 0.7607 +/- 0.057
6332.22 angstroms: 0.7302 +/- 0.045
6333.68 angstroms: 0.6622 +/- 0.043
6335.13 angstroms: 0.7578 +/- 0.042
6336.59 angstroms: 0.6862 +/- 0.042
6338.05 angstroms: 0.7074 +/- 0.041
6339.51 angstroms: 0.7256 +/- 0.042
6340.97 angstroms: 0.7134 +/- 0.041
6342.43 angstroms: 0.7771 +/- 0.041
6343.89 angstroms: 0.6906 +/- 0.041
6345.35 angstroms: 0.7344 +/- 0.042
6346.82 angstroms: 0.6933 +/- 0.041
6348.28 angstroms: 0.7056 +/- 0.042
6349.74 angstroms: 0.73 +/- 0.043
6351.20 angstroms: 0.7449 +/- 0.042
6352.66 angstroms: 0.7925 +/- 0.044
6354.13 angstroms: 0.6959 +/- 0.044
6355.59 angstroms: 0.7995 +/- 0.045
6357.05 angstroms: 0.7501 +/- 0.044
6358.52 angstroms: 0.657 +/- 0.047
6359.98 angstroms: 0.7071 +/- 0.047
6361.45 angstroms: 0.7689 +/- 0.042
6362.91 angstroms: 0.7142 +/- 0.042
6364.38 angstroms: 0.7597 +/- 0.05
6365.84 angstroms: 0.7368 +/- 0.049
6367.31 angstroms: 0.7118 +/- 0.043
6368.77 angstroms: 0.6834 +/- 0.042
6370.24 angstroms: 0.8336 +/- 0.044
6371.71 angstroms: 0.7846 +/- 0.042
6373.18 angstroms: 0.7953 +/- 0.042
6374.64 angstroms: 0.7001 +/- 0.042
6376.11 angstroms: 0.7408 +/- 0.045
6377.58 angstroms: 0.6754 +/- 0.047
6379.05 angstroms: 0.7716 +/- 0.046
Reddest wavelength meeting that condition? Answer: 6338.05 angstroms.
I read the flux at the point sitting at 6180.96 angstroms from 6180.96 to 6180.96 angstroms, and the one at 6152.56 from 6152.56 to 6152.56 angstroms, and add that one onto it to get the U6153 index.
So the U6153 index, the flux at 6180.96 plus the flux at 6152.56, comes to 1.52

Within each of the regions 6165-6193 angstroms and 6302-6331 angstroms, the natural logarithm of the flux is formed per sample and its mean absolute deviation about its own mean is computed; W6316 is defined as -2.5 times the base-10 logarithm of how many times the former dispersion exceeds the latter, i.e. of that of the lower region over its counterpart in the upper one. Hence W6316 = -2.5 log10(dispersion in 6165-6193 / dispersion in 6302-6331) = -0.3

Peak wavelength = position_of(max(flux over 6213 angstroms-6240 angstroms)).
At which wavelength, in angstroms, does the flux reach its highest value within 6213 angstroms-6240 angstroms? 6223.80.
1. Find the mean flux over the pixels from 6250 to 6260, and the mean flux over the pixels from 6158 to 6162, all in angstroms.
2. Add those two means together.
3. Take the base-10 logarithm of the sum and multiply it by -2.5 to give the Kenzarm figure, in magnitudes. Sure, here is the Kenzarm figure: -0.39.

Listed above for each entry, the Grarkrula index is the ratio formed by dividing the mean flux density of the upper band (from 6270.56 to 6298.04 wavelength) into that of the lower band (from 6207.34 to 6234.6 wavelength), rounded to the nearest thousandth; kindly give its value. 0.998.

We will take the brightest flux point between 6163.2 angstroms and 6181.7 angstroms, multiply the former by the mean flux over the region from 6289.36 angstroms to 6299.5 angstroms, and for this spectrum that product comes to 0.618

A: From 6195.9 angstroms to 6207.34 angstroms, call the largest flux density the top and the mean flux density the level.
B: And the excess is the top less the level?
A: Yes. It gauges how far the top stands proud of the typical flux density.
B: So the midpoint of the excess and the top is 0.423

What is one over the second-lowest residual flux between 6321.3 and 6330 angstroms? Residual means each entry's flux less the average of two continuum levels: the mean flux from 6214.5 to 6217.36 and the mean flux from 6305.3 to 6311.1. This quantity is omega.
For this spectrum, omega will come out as -25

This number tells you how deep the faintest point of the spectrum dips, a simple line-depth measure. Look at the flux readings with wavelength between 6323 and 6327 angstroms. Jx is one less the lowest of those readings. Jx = 0.24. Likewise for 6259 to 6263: 0.31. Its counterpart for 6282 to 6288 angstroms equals 0.29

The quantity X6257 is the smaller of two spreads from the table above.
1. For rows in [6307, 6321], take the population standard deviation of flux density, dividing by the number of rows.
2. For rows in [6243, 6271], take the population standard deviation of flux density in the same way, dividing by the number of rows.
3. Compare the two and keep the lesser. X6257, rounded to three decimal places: 0.025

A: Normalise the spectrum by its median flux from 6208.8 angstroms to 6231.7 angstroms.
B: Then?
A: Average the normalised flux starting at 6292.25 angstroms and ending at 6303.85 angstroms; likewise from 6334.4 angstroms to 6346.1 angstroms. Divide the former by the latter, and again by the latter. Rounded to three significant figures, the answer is 1.04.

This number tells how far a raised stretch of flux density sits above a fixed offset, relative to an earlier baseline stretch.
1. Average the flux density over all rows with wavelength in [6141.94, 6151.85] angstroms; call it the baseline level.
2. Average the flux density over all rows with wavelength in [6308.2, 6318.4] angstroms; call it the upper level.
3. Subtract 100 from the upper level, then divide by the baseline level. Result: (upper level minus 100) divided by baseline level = -127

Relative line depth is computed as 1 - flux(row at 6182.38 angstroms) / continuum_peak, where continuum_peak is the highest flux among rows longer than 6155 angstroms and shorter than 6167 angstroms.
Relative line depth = 0.14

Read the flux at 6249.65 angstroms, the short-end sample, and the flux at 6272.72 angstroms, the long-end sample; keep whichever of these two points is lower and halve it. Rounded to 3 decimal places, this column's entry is 0.340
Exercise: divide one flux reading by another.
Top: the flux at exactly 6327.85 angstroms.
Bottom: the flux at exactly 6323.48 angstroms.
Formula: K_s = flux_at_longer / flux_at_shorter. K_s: 0.92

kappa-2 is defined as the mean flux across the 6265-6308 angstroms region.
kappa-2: 0.727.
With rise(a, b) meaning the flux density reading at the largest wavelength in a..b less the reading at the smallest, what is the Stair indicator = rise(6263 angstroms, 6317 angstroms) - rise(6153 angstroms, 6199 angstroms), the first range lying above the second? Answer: 0.043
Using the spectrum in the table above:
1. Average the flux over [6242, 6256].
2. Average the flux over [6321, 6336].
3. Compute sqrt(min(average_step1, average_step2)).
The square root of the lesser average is 0.822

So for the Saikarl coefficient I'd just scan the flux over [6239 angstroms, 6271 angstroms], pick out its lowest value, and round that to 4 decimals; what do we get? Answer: 0.5658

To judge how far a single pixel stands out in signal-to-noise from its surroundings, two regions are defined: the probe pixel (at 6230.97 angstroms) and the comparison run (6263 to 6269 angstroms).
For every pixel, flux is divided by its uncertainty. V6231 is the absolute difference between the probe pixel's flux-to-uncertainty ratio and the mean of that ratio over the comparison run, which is 0.0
